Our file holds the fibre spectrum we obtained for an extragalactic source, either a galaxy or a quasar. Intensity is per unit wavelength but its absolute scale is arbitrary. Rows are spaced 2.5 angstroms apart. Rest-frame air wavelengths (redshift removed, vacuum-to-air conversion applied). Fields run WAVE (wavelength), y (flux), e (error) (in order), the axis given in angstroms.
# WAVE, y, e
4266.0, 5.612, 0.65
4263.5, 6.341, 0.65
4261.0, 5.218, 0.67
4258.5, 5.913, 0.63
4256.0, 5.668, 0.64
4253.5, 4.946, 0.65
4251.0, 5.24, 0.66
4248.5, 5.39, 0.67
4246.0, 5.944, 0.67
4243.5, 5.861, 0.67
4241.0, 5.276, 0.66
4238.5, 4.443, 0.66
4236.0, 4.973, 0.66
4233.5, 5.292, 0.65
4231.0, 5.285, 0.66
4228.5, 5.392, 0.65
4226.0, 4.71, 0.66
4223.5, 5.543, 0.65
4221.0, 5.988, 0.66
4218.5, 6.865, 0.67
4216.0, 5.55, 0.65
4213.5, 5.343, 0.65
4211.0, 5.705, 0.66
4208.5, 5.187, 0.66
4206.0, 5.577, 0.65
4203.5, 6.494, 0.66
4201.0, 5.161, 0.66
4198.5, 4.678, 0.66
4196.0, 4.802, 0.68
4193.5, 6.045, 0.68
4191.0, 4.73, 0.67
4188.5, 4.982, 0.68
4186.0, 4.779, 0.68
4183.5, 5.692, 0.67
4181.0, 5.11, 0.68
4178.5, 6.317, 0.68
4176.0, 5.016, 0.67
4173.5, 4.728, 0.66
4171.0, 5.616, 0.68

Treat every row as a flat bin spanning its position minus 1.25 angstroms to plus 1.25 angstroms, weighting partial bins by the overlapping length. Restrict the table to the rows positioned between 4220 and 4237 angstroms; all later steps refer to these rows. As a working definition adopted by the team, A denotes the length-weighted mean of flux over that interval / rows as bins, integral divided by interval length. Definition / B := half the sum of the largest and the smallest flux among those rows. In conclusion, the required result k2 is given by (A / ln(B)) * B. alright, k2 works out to 16.9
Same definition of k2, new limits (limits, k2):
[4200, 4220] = 19.3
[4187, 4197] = 16.4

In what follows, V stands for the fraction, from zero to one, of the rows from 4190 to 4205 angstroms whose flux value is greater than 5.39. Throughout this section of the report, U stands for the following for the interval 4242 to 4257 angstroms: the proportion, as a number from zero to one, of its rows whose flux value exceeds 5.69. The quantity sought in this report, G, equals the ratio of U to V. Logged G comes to 1.00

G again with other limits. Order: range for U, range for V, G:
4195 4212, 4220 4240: 0.76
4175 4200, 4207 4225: 0.42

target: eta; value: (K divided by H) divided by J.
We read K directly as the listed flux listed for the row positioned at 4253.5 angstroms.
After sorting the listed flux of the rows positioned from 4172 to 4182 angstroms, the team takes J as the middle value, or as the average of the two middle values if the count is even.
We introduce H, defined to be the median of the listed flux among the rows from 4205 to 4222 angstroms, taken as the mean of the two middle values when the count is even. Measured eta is 0.175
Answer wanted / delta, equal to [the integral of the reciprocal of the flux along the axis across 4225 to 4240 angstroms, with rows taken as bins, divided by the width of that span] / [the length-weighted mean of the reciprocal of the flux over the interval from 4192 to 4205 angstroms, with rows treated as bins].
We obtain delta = 1.07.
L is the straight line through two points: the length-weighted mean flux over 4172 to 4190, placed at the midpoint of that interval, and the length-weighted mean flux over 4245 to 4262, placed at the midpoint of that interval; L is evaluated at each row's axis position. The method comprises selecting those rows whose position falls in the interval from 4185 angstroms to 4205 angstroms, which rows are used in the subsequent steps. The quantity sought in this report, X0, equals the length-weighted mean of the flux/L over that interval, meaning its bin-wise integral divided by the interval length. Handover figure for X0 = 0.99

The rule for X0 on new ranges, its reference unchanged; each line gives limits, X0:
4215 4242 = 1.00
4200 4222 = 1.08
